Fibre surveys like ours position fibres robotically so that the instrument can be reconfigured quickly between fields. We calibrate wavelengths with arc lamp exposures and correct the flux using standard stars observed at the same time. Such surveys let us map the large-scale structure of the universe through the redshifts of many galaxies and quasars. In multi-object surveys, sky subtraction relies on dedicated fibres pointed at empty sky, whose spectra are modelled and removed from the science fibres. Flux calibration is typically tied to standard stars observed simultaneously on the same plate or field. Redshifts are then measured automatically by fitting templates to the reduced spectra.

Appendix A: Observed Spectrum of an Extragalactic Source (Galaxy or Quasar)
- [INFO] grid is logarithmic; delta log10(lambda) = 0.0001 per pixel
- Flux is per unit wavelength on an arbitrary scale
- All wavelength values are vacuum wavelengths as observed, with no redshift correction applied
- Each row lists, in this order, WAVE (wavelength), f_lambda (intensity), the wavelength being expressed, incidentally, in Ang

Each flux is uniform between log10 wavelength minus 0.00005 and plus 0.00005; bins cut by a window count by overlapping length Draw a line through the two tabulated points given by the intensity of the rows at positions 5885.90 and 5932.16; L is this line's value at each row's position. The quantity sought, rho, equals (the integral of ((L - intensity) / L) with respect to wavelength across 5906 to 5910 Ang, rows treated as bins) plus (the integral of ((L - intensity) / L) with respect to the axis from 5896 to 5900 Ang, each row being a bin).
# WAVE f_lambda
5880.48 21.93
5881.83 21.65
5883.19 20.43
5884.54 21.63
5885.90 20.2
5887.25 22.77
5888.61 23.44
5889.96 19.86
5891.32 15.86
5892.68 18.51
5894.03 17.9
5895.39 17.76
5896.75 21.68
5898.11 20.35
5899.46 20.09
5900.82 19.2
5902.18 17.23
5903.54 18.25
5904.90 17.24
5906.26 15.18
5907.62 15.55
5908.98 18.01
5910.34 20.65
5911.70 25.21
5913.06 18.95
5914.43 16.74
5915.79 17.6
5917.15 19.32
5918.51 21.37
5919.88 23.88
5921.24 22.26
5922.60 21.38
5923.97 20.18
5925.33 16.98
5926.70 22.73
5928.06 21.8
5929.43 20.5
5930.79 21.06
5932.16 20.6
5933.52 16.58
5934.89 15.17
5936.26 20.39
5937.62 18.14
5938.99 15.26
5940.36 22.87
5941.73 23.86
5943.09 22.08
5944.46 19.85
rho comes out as 0.6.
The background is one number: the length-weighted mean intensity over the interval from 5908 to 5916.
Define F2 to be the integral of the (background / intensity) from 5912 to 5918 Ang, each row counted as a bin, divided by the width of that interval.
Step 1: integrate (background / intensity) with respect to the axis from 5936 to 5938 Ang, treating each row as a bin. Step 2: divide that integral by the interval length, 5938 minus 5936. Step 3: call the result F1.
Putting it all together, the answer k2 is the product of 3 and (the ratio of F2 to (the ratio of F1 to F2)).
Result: 3.3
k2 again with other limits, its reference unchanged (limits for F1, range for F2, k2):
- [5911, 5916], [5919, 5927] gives 2.6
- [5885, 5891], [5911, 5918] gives 3.3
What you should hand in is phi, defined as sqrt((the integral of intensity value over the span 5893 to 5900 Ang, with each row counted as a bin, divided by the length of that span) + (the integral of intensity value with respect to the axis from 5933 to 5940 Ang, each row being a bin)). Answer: 11.9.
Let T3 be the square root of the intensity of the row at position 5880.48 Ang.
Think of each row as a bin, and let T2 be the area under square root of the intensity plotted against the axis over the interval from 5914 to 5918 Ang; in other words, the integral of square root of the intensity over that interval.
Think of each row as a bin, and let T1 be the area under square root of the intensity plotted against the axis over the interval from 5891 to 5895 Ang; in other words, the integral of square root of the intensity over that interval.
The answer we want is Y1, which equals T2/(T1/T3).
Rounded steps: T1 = 16.8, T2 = 17.0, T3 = 4.68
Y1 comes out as 4.8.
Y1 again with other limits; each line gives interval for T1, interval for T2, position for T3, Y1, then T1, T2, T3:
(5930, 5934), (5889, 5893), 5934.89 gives 3.8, 17.7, 17.1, 3.89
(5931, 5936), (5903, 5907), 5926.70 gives 3.7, 21.2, 16.4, 4.77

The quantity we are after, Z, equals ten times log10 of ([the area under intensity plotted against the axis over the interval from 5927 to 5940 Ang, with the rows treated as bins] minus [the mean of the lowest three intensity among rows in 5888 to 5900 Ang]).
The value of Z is 23.63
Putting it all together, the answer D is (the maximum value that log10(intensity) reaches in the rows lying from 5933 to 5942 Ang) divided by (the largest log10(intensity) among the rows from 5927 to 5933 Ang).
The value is 1.03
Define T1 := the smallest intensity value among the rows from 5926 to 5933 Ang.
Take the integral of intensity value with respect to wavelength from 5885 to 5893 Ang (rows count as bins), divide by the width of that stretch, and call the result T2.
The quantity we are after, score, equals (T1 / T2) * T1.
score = 21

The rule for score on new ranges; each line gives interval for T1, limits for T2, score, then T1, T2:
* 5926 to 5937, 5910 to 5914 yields 11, 15.17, 21.3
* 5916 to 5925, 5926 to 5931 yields 17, 19.32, 21.6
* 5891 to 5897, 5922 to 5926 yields 13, 15.86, 19.5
